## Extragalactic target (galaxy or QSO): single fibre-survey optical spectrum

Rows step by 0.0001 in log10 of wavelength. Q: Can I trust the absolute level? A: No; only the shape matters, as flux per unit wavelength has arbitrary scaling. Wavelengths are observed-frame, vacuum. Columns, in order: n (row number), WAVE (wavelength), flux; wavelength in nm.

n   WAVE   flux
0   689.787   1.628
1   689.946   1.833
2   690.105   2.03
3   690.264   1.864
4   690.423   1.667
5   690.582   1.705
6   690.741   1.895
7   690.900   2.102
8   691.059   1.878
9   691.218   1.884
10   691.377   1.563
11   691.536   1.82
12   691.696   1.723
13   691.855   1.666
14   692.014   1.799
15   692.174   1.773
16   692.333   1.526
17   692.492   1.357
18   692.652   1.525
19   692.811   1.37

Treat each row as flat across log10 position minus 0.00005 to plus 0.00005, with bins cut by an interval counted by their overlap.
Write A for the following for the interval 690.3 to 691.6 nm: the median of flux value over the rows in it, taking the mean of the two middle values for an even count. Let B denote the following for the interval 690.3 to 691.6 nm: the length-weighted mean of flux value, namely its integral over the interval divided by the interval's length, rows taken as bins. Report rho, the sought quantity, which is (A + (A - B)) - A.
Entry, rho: 0.032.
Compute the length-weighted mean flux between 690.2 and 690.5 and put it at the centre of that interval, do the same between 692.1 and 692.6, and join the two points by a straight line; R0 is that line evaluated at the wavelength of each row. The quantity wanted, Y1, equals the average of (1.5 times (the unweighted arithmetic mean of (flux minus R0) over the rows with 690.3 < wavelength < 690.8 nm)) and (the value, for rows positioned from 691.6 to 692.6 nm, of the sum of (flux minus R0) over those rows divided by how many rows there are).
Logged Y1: 0.05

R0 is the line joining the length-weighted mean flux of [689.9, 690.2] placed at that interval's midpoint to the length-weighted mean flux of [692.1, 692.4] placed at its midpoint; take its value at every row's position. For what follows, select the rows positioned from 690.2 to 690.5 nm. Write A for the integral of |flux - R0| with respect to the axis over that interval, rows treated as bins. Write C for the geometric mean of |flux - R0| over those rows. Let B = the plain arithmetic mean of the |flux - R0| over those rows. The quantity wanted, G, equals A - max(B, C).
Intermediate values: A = 0.041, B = 0.13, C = 0.10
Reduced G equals -0.093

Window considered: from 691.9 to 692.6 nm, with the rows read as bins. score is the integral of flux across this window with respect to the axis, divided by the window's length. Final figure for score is 1.61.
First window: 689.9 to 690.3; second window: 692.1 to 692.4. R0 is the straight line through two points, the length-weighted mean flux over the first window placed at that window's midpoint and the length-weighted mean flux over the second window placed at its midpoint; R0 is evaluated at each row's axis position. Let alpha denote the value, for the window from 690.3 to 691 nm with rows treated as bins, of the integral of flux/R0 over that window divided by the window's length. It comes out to 1.00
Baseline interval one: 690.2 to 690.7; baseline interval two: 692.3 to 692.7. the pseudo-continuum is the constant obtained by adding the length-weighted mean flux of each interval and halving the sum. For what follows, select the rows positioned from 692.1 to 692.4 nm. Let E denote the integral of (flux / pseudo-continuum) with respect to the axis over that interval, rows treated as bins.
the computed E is 0.309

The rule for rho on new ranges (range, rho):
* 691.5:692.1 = 0.016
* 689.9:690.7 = 0.011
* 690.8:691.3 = -0.068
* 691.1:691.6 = 0.055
